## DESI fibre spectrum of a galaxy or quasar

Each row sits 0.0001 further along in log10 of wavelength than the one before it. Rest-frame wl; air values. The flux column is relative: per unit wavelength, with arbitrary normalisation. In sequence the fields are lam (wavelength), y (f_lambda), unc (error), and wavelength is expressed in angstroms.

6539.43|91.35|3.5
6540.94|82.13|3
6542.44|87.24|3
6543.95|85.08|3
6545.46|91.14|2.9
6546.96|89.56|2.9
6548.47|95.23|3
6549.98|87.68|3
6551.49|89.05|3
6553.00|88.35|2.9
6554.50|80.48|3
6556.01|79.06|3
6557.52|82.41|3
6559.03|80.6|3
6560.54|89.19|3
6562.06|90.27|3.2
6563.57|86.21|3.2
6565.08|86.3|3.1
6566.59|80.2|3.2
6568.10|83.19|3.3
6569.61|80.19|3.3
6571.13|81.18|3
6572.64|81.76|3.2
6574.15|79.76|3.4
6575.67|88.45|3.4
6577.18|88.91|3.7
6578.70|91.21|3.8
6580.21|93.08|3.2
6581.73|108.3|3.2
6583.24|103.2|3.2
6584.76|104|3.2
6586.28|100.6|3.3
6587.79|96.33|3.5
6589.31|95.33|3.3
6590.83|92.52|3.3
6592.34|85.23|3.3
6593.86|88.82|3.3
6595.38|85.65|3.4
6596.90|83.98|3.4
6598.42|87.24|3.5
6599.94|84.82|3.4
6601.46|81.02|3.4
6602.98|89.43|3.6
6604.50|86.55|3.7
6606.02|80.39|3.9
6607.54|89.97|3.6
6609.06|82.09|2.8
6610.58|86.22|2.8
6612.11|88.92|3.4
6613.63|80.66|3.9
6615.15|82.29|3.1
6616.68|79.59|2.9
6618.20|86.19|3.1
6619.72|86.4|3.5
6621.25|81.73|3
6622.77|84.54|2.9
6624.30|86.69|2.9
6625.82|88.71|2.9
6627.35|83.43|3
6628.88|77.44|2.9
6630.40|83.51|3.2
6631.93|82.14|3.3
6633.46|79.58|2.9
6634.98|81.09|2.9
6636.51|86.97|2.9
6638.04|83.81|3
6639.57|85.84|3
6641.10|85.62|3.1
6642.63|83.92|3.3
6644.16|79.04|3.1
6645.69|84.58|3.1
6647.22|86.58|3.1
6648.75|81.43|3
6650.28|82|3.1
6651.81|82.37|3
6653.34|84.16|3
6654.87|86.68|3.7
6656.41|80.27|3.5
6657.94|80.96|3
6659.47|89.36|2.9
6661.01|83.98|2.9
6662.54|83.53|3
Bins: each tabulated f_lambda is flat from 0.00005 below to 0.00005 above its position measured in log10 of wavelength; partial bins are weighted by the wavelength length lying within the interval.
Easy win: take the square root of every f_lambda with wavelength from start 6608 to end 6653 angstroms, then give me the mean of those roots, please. 9.14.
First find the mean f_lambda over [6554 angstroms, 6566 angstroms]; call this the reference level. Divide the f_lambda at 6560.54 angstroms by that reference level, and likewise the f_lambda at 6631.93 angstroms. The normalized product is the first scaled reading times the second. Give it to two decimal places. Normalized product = 1.03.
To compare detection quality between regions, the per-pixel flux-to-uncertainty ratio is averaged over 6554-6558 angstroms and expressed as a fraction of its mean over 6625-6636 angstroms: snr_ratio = 0.98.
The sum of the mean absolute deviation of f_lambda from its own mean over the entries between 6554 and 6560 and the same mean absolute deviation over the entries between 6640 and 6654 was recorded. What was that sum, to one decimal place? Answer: 2.7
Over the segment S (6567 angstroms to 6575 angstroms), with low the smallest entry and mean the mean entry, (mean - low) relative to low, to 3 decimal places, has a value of 0.018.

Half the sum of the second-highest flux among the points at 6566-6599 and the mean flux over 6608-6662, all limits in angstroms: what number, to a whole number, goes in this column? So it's 94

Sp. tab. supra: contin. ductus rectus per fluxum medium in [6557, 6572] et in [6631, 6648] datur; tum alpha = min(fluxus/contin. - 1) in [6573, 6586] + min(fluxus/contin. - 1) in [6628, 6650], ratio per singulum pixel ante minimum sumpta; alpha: -0.123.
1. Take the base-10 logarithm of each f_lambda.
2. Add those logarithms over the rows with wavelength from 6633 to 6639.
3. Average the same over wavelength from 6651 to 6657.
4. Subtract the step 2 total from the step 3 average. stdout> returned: -5.752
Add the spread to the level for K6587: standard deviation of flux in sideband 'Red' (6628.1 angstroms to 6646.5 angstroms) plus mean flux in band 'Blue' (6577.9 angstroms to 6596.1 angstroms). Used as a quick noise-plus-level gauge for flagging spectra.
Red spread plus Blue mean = 98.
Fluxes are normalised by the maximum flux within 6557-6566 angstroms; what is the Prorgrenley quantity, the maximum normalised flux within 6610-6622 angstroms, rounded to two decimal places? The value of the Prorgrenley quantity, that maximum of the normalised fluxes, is 0.99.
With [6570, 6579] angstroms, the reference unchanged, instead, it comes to 1.01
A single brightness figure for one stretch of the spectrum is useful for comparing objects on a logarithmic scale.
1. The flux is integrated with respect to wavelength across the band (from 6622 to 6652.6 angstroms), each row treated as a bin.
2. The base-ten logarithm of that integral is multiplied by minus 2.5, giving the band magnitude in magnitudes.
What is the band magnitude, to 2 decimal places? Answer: -8.52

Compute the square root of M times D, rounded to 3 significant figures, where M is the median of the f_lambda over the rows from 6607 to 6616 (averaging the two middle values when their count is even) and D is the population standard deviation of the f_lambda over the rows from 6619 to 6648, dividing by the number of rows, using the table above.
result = 15.7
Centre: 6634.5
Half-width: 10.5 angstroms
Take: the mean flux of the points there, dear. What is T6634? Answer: 83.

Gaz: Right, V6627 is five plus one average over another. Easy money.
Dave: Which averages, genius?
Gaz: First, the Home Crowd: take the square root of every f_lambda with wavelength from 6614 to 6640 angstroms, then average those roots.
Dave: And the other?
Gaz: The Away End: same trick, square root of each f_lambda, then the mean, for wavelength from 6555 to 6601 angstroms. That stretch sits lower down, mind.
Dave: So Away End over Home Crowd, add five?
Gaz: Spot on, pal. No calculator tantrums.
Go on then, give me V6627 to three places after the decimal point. 6.029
